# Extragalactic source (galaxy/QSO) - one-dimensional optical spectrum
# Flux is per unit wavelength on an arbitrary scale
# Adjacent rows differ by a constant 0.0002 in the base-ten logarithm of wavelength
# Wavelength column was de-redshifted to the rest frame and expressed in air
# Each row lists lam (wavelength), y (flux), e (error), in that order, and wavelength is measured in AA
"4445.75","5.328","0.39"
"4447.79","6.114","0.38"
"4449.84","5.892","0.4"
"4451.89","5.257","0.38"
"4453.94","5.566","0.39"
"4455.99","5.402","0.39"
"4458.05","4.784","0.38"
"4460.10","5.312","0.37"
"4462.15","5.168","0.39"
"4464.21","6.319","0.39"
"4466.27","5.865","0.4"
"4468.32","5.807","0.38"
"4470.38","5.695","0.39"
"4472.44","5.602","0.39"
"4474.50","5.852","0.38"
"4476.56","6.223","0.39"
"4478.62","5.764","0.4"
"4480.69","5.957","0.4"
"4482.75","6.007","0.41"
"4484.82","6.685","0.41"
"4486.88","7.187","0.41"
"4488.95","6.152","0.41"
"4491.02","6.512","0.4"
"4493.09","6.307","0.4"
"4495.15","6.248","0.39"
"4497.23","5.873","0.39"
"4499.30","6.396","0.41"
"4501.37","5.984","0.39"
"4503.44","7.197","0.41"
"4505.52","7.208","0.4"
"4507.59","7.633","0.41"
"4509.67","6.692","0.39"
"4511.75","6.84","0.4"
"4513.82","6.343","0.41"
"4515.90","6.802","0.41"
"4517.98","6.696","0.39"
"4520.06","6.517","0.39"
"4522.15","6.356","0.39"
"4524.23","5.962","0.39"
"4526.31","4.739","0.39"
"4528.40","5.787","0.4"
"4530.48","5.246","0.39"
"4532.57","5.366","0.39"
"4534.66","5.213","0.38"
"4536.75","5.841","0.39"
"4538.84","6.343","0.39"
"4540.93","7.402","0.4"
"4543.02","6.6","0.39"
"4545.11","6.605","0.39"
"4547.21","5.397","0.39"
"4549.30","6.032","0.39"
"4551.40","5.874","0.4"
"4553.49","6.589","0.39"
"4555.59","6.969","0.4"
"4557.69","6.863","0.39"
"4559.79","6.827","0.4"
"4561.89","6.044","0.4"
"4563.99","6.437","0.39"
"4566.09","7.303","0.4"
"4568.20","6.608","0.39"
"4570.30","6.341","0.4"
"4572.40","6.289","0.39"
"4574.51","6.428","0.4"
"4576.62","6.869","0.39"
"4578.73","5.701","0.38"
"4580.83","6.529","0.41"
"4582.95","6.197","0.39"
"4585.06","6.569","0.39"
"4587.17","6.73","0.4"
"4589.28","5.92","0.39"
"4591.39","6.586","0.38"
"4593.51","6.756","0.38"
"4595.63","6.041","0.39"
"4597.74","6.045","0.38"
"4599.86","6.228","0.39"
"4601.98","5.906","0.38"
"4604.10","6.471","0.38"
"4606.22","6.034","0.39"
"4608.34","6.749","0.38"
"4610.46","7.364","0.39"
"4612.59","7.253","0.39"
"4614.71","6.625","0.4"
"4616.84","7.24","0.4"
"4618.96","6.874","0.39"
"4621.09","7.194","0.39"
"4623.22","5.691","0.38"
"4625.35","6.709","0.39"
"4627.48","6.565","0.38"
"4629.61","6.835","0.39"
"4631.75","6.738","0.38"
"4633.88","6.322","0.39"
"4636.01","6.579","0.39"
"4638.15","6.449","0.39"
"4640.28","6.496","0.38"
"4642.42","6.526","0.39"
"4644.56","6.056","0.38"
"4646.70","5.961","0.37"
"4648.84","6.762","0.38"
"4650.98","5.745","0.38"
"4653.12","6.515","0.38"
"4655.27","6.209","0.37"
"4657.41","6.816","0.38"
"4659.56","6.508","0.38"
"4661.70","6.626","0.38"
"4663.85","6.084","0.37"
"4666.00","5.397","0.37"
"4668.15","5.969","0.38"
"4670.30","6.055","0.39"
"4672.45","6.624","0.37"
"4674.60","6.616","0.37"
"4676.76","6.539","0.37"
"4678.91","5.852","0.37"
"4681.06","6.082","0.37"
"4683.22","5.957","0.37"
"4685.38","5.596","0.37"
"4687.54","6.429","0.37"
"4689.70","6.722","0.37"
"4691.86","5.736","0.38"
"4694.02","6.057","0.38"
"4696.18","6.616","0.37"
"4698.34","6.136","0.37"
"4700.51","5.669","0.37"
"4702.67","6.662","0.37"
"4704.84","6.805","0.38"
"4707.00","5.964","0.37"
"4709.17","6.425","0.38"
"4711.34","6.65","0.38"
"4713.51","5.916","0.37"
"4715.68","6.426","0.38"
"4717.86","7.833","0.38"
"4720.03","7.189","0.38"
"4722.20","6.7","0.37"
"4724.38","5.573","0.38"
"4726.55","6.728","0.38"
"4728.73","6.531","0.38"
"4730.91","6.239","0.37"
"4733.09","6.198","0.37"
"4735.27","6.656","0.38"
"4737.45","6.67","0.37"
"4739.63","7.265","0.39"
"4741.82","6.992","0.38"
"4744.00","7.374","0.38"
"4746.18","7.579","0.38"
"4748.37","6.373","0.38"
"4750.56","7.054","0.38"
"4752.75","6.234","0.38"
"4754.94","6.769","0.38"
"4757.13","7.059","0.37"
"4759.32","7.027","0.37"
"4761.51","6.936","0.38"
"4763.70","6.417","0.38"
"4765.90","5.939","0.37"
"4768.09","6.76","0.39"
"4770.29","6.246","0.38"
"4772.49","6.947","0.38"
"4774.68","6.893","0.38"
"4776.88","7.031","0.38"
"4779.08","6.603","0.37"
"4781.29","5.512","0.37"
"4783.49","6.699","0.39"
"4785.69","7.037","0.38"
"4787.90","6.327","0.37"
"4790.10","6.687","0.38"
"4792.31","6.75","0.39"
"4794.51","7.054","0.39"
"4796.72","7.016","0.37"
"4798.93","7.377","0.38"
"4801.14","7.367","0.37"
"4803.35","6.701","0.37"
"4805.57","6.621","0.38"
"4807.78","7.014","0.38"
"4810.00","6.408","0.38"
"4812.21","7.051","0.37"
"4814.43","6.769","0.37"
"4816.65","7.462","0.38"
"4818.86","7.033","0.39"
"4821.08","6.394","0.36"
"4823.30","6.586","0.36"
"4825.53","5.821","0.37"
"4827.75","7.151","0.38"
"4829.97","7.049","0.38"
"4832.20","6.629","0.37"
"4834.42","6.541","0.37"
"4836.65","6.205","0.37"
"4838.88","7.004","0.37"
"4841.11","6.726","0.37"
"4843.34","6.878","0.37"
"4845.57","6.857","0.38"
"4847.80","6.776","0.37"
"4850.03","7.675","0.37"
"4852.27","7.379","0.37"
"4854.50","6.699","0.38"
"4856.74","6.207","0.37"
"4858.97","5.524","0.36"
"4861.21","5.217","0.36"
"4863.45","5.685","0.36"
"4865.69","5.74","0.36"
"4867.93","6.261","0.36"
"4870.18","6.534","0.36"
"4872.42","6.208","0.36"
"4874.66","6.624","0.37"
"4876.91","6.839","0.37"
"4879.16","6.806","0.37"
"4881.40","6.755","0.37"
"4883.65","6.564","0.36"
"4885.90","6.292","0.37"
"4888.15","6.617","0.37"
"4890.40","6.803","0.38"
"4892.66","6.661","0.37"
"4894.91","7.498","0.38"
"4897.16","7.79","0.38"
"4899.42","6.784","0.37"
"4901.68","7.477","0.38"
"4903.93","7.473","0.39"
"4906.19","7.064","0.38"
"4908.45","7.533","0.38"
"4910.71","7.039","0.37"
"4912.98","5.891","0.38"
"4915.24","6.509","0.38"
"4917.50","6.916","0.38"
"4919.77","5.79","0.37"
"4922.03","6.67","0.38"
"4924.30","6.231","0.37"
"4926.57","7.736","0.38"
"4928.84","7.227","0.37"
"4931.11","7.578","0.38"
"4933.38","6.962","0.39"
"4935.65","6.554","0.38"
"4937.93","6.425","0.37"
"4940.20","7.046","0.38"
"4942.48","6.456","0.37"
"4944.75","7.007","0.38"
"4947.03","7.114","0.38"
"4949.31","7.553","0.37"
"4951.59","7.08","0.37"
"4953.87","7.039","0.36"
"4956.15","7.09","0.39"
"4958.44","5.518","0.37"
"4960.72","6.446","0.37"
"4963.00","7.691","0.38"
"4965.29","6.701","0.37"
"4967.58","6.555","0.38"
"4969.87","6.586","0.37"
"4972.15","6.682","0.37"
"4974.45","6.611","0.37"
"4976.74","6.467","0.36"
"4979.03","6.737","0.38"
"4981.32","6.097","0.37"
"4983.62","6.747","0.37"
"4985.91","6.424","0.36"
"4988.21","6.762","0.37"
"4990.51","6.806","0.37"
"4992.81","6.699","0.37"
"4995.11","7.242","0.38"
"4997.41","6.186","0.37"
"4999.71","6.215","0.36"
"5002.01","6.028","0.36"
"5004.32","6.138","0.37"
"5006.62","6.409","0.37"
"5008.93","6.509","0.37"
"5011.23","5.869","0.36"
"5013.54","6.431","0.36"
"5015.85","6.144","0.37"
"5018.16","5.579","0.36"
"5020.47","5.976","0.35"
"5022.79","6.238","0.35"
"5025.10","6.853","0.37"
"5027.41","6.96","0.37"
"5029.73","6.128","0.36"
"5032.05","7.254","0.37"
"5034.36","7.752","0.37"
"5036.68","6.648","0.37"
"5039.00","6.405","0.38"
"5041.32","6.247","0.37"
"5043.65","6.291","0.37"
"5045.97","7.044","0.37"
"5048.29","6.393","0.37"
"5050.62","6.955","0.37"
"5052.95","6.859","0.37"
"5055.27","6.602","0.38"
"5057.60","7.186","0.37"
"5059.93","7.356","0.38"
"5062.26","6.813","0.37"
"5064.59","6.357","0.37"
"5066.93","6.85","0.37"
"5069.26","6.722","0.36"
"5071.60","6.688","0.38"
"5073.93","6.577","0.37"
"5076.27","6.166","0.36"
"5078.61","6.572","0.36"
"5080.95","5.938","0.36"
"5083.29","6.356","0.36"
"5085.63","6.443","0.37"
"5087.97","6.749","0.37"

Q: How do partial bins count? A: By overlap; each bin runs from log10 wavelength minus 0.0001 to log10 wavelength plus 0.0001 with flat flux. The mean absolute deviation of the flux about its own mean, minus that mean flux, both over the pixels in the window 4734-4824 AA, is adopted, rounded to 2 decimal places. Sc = -6.47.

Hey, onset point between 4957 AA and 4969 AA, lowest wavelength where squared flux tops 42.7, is 4963.00 AA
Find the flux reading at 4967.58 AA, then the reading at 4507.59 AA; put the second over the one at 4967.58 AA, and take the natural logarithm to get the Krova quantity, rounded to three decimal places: 0.152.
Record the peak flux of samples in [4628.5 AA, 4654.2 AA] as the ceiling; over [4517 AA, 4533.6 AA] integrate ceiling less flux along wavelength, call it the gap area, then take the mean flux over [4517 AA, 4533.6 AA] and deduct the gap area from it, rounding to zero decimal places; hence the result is -11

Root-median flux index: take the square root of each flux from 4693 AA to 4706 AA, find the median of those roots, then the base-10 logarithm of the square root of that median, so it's 0.2011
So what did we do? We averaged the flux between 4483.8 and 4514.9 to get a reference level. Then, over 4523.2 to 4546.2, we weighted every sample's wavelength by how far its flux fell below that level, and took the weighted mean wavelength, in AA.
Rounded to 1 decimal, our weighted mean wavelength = 4529.7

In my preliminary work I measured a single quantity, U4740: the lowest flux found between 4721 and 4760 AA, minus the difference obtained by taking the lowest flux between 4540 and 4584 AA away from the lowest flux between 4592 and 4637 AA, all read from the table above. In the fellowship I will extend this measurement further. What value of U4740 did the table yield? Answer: 5.3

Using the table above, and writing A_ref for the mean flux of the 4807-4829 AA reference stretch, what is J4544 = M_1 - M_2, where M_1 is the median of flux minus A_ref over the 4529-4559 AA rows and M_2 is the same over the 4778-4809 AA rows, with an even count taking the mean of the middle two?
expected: -0.54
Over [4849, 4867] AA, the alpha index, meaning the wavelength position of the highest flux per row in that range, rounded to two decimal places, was 4850.03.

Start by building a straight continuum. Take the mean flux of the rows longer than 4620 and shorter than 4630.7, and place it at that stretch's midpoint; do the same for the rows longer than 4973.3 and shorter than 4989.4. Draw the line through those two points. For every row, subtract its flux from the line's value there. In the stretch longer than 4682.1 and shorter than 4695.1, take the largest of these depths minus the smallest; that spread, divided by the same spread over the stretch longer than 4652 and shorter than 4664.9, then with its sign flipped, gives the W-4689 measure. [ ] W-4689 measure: -1.5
